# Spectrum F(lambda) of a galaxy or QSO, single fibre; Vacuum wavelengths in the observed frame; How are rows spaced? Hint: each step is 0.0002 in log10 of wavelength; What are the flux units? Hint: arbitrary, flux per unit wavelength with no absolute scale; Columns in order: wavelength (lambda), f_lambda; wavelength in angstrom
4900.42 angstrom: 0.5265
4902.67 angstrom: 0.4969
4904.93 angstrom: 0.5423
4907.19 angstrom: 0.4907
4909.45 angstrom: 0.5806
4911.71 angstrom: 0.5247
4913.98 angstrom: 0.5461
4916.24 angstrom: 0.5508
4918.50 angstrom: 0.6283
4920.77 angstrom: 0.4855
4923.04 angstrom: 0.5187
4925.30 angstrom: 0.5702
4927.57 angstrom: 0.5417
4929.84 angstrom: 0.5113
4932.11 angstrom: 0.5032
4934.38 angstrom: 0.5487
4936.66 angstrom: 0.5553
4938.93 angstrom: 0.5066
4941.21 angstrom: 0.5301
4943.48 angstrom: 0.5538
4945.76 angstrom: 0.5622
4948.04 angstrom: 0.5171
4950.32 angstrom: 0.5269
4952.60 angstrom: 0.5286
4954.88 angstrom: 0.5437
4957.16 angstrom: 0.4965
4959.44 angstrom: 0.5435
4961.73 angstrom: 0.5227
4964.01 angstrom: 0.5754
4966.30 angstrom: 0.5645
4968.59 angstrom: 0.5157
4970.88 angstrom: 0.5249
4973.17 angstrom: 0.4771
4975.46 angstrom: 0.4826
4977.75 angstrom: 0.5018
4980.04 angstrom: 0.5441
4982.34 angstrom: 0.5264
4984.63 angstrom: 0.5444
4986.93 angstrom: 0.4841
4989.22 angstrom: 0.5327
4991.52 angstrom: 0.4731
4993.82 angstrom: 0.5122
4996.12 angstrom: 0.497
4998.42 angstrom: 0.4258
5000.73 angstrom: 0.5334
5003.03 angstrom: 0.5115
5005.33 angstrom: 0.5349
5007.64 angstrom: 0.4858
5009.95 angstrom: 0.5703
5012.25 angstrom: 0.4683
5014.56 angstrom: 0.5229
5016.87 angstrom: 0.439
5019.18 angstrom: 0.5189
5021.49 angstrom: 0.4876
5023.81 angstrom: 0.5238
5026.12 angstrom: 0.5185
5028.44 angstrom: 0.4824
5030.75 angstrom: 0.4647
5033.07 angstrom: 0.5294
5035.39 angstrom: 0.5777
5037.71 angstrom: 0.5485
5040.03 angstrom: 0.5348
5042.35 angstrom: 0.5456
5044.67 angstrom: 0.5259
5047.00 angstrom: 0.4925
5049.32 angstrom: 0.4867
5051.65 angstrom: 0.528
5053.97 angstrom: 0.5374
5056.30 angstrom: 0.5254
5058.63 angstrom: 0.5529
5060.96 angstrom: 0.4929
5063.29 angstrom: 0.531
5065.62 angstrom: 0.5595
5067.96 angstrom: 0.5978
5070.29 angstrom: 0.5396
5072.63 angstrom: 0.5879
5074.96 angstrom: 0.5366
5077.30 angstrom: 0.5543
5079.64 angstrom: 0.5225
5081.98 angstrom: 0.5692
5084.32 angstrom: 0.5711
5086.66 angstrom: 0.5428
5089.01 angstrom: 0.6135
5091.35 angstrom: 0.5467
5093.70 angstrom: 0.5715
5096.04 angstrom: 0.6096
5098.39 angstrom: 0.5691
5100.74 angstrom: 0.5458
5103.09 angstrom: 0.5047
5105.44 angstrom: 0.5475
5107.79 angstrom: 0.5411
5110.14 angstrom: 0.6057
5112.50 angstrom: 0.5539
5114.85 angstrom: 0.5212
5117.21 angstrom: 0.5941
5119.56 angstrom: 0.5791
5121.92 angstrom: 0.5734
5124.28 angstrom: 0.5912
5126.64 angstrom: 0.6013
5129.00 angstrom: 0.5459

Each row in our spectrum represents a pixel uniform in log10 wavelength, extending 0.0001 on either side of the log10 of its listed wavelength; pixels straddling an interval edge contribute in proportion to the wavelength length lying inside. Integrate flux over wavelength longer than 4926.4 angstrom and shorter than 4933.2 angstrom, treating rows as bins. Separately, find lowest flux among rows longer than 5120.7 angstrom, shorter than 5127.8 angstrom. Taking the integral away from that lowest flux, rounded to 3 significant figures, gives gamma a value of -2.96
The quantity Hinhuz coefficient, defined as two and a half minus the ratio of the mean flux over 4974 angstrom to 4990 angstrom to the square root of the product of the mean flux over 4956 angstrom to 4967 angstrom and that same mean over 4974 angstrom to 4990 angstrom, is 1.52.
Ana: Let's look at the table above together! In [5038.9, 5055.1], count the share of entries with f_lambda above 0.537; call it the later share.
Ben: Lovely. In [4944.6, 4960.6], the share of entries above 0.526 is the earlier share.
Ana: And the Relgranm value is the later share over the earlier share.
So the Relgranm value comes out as 0.40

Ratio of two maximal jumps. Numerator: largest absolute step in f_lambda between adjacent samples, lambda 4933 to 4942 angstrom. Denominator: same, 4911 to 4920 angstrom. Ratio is 0.63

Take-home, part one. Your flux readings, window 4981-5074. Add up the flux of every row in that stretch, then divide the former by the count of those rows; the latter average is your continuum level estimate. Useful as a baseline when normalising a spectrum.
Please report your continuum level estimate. 0.519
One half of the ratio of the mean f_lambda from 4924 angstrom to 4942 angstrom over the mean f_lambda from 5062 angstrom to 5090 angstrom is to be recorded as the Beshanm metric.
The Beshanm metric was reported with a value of 0.48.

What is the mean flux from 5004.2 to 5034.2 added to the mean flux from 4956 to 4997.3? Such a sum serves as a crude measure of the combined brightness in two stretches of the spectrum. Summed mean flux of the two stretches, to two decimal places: 1.02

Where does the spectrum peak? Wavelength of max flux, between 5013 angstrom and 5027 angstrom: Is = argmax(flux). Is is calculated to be 5023.81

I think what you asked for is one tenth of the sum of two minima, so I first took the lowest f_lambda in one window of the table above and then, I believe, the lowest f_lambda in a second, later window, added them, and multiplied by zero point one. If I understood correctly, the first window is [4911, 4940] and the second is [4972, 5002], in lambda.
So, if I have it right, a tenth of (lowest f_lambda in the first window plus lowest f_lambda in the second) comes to 0.091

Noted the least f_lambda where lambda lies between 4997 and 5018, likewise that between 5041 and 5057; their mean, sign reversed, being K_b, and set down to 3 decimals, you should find -0.456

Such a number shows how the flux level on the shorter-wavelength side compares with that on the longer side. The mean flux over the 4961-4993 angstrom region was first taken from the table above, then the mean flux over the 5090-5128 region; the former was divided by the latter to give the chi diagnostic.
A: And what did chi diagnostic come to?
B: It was 0.92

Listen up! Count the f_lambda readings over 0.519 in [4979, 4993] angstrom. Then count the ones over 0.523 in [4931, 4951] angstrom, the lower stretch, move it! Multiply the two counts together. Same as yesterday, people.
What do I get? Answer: 24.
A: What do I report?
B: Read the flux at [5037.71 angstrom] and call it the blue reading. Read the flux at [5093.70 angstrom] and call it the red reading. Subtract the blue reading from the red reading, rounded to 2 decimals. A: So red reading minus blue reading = 0.02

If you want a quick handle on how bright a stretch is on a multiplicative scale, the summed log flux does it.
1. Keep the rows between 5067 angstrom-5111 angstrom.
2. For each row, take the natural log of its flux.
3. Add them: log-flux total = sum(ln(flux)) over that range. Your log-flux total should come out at -11.0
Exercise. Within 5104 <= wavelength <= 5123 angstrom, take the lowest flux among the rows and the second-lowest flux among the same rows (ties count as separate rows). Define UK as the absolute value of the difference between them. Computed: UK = 0.020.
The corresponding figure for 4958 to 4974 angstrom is 0.039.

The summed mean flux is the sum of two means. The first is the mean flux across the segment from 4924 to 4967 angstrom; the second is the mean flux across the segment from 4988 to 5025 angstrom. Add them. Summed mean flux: 1.04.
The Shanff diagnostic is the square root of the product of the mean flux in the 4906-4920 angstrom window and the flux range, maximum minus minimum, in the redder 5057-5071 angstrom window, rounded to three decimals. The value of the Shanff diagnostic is 0.241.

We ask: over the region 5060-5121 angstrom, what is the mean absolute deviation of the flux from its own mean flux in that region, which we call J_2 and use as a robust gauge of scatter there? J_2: 0.0255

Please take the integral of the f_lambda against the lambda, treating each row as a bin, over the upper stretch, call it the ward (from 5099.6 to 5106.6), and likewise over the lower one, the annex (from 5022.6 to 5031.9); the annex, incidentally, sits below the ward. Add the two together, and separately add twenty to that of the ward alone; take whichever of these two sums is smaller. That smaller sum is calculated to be 8.4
